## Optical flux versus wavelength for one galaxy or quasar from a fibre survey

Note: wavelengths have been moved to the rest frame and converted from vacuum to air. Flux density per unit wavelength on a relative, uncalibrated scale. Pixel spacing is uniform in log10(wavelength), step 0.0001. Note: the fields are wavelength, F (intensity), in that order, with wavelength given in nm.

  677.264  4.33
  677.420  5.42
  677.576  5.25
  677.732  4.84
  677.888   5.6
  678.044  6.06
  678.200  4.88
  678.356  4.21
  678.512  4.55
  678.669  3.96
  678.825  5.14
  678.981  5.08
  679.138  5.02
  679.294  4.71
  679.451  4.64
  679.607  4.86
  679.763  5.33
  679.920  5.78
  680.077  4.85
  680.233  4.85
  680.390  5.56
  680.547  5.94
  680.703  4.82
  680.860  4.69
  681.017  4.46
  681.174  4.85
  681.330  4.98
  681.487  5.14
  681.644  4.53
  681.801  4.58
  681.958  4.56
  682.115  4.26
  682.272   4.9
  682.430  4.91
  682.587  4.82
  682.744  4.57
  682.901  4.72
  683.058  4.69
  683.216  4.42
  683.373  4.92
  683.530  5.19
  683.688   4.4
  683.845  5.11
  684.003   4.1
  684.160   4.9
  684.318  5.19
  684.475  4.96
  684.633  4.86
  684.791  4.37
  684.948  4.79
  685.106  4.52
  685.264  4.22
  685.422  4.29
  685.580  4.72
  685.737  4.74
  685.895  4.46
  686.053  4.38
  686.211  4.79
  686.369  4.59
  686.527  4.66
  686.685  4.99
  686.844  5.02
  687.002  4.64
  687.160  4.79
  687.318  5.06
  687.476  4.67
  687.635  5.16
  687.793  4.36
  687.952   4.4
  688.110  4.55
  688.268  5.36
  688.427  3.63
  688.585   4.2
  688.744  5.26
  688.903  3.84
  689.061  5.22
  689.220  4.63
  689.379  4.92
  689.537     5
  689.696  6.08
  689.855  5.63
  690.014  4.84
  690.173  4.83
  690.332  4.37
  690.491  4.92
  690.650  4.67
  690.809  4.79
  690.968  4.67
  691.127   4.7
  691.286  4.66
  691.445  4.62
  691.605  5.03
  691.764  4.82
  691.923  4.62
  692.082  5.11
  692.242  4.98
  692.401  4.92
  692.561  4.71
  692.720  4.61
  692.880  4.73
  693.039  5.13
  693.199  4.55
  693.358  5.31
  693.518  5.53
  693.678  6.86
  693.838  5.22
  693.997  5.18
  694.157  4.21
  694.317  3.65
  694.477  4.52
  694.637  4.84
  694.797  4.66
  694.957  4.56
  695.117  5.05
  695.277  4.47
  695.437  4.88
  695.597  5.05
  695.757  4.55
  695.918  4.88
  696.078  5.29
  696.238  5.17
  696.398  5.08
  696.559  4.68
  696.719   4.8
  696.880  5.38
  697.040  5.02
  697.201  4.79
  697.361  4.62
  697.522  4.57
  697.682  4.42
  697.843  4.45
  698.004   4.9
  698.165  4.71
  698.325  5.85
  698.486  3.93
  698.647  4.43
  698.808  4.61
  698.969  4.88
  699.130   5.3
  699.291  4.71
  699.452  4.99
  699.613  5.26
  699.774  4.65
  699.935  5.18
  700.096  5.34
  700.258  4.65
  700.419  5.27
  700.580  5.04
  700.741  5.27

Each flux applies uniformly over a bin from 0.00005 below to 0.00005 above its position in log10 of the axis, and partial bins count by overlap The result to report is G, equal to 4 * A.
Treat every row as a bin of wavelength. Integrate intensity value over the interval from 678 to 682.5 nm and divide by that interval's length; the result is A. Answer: 19.6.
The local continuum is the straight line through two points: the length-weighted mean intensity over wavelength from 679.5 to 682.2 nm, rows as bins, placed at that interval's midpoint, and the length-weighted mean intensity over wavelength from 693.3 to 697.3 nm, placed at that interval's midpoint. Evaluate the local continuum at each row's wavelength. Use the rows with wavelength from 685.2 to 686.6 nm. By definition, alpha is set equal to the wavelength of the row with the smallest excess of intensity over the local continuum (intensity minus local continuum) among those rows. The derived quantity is 685.264 nm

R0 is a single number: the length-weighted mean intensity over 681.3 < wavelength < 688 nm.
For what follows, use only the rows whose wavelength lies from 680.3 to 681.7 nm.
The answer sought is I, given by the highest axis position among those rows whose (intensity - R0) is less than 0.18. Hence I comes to 681.644 nm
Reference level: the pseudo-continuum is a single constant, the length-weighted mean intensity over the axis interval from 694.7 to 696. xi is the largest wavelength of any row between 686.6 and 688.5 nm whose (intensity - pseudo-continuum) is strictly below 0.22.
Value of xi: 688.427 nm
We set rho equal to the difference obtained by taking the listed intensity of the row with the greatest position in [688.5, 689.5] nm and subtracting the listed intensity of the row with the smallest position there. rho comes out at 0.7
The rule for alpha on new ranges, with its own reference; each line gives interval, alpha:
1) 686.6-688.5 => 688.427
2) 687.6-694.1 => 688.427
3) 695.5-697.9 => 697.682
